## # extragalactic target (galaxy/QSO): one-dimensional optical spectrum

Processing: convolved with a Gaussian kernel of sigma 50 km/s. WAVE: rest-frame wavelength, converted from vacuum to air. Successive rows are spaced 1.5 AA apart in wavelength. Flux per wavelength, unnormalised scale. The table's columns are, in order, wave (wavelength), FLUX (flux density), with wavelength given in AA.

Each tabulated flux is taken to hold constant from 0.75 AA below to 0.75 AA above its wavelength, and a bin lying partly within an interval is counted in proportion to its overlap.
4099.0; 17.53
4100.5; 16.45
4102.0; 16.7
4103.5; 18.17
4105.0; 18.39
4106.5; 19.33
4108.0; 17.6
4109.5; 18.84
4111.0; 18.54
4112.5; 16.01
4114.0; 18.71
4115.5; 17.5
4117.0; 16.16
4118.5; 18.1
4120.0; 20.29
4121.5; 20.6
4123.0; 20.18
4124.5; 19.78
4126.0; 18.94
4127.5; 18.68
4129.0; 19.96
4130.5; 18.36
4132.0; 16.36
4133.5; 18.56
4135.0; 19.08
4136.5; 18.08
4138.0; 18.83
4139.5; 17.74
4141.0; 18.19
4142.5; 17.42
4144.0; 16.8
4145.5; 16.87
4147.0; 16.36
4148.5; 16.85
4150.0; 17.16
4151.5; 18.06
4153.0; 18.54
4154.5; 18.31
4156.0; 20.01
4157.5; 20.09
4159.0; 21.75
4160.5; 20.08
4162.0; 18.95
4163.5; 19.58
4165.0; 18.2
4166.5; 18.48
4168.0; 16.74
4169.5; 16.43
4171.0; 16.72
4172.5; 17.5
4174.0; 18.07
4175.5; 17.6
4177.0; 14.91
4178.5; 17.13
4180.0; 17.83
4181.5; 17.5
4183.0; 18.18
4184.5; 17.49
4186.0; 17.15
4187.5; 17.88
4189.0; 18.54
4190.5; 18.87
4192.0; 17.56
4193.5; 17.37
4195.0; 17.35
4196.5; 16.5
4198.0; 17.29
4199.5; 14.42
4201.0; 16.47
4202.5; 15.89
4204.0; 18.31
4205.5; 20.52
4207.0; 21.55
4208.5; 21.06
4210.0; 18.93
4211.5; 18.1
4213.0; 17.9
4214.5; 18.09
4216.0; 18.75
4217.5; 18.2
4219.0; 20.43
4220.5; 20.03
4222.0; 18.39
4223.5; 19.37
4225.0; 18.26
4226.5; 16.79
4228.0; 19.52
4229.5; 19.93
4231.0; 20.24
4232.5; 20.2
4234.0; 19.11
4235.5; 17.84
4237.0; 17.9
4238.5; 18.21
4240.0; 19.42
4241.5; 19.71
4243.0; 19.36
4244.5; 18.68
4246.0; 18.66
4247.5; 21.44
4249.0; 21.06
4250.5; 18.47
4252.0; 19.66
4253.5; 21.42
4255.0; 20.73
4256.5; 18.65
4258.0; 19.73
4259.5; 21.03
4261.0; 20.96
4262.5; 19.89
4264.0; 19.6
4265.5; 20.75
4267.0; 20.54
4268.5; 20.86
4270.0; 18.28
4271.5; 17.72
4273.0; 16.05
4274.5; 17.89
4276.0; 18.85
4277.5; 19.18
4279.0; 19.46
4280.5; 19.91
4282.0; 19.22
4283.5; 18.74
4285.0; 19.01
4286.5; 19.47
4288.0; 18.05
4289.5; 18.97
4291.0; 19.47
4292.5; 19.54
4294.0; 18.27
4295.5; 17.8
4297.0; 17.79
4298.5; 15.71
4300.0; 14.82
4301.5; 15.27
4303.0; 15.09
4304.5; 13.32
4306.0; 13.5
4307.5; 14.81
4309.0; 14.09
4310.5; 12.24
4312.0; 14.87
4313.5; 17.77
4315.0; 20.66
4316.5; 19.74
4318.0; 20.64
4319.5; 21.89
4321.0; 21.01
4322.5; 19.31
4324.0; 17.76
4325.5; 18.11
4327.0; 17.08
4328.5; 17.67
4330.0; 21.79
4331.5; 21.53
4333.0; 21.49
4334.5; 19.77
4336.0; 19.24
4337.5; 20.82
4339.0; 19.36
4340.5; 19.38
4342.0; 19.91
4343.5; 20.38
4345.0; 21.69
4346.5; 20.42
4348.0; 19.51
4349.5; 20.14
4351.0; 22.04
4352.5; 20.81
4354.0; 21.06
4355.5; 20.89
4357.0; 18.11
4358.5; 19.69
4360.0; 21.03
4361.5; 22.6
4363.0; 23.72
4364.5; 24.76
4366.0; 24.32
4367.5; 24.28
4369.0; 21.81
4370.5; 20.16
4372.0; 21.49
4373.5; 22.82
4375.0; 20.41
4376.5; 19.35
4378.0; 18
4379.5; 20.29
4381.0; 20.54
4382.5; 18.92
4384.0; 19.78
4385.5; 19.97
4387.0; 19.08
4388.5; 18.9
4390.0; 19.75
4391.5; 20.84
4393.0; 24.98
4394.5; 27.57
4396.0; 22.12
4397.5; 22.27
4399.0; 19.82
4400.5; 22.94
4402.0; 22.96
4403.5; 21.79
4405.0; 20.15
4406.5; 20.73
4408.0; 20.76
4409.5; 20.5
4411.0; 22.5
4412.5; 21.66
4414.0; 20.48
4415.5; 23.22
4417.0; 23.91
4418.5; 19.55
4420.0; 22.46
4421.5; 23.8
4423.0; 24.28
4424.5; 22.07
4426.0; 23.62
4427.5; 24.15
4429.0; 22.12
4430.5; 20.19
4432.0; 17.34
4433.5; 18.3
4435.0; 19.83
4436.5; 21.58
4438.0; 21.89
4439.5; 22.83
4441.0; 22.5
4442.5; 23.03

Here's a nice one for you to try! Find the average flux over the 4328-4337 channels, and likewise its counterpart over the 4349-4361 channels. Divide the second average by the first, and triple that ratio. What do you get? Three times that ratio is 3.03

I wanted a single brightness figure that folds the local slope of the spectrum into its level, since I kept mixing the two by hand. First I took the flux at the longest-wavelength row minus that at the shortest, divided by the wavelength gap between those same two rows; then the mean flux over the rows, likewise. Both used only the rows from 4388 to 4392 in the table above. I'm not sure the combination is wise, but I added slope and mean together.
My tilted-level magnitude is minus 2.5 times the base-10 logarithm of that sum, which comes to -3.28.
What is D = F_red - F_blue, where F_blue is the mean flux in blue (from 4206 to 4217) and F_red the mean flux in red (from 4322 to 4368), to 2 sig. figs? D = 1.4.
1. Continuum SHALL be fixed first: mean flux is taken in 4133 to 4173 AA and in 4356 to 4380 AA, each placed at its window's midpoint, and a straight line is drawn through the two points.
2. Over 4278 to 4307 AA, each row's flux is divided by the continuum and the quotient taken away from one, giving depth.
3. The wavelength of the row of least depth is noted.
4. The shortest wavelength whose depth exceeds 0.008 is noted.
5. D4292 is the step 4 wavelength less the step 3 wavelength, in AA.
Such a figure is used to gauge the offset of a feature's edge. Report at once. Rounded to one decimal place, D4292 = -1.5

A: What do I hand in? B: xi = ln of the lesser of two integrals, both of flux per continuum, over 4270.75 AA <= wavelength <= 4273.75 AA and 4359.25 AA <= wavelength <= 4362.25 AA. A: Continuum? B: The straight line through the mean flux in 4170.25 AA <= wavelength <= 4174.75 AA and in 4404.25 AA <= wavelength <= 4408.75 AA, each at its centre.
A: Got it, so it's 0.99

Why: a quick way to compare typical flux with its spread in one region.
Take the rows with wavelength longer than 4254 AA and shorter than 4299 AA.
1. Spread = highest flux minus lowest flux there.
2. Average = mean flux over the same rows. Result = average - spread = 13.8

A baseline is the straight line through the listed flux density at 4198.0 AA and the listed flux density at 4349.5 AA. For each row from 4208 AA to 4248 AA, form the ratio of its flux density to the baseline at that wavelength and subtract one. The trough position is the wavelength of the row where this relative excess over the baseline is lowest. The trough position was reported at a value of 4226.5 AA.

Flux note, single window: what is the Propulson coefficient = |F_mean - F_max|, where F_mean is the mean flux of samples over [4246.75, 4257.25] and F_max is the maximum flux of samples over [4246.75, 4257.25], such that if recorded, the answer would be 1.2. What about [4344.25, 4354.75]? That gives 1.2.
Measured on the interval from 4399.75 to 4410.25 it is 1.6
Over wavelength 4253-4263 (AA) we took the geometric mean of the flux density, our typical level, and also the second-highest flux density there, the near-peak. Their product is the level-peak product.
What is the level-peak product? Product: 427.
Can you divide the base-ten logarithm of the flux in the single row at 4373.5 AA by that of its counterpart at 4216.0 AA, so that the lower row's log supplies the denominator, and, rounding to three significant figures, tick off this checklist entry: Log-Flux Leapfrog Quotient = 1.07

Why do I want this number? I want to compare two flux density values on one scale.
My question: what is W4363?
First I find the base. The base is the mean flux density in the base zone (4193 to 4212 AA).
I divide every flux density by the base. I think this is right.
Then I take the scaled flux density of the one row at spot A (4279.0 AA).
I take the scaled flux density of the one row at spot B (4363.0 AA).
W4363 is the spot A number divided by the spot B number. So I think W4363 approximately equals 0.82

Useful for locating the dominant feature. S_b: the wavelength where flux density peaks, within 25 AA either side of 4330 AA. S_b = 4351.0 AA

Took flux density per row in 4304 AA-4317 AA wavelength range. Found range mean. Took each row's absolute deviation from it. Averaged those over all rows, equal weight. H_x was 2.5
